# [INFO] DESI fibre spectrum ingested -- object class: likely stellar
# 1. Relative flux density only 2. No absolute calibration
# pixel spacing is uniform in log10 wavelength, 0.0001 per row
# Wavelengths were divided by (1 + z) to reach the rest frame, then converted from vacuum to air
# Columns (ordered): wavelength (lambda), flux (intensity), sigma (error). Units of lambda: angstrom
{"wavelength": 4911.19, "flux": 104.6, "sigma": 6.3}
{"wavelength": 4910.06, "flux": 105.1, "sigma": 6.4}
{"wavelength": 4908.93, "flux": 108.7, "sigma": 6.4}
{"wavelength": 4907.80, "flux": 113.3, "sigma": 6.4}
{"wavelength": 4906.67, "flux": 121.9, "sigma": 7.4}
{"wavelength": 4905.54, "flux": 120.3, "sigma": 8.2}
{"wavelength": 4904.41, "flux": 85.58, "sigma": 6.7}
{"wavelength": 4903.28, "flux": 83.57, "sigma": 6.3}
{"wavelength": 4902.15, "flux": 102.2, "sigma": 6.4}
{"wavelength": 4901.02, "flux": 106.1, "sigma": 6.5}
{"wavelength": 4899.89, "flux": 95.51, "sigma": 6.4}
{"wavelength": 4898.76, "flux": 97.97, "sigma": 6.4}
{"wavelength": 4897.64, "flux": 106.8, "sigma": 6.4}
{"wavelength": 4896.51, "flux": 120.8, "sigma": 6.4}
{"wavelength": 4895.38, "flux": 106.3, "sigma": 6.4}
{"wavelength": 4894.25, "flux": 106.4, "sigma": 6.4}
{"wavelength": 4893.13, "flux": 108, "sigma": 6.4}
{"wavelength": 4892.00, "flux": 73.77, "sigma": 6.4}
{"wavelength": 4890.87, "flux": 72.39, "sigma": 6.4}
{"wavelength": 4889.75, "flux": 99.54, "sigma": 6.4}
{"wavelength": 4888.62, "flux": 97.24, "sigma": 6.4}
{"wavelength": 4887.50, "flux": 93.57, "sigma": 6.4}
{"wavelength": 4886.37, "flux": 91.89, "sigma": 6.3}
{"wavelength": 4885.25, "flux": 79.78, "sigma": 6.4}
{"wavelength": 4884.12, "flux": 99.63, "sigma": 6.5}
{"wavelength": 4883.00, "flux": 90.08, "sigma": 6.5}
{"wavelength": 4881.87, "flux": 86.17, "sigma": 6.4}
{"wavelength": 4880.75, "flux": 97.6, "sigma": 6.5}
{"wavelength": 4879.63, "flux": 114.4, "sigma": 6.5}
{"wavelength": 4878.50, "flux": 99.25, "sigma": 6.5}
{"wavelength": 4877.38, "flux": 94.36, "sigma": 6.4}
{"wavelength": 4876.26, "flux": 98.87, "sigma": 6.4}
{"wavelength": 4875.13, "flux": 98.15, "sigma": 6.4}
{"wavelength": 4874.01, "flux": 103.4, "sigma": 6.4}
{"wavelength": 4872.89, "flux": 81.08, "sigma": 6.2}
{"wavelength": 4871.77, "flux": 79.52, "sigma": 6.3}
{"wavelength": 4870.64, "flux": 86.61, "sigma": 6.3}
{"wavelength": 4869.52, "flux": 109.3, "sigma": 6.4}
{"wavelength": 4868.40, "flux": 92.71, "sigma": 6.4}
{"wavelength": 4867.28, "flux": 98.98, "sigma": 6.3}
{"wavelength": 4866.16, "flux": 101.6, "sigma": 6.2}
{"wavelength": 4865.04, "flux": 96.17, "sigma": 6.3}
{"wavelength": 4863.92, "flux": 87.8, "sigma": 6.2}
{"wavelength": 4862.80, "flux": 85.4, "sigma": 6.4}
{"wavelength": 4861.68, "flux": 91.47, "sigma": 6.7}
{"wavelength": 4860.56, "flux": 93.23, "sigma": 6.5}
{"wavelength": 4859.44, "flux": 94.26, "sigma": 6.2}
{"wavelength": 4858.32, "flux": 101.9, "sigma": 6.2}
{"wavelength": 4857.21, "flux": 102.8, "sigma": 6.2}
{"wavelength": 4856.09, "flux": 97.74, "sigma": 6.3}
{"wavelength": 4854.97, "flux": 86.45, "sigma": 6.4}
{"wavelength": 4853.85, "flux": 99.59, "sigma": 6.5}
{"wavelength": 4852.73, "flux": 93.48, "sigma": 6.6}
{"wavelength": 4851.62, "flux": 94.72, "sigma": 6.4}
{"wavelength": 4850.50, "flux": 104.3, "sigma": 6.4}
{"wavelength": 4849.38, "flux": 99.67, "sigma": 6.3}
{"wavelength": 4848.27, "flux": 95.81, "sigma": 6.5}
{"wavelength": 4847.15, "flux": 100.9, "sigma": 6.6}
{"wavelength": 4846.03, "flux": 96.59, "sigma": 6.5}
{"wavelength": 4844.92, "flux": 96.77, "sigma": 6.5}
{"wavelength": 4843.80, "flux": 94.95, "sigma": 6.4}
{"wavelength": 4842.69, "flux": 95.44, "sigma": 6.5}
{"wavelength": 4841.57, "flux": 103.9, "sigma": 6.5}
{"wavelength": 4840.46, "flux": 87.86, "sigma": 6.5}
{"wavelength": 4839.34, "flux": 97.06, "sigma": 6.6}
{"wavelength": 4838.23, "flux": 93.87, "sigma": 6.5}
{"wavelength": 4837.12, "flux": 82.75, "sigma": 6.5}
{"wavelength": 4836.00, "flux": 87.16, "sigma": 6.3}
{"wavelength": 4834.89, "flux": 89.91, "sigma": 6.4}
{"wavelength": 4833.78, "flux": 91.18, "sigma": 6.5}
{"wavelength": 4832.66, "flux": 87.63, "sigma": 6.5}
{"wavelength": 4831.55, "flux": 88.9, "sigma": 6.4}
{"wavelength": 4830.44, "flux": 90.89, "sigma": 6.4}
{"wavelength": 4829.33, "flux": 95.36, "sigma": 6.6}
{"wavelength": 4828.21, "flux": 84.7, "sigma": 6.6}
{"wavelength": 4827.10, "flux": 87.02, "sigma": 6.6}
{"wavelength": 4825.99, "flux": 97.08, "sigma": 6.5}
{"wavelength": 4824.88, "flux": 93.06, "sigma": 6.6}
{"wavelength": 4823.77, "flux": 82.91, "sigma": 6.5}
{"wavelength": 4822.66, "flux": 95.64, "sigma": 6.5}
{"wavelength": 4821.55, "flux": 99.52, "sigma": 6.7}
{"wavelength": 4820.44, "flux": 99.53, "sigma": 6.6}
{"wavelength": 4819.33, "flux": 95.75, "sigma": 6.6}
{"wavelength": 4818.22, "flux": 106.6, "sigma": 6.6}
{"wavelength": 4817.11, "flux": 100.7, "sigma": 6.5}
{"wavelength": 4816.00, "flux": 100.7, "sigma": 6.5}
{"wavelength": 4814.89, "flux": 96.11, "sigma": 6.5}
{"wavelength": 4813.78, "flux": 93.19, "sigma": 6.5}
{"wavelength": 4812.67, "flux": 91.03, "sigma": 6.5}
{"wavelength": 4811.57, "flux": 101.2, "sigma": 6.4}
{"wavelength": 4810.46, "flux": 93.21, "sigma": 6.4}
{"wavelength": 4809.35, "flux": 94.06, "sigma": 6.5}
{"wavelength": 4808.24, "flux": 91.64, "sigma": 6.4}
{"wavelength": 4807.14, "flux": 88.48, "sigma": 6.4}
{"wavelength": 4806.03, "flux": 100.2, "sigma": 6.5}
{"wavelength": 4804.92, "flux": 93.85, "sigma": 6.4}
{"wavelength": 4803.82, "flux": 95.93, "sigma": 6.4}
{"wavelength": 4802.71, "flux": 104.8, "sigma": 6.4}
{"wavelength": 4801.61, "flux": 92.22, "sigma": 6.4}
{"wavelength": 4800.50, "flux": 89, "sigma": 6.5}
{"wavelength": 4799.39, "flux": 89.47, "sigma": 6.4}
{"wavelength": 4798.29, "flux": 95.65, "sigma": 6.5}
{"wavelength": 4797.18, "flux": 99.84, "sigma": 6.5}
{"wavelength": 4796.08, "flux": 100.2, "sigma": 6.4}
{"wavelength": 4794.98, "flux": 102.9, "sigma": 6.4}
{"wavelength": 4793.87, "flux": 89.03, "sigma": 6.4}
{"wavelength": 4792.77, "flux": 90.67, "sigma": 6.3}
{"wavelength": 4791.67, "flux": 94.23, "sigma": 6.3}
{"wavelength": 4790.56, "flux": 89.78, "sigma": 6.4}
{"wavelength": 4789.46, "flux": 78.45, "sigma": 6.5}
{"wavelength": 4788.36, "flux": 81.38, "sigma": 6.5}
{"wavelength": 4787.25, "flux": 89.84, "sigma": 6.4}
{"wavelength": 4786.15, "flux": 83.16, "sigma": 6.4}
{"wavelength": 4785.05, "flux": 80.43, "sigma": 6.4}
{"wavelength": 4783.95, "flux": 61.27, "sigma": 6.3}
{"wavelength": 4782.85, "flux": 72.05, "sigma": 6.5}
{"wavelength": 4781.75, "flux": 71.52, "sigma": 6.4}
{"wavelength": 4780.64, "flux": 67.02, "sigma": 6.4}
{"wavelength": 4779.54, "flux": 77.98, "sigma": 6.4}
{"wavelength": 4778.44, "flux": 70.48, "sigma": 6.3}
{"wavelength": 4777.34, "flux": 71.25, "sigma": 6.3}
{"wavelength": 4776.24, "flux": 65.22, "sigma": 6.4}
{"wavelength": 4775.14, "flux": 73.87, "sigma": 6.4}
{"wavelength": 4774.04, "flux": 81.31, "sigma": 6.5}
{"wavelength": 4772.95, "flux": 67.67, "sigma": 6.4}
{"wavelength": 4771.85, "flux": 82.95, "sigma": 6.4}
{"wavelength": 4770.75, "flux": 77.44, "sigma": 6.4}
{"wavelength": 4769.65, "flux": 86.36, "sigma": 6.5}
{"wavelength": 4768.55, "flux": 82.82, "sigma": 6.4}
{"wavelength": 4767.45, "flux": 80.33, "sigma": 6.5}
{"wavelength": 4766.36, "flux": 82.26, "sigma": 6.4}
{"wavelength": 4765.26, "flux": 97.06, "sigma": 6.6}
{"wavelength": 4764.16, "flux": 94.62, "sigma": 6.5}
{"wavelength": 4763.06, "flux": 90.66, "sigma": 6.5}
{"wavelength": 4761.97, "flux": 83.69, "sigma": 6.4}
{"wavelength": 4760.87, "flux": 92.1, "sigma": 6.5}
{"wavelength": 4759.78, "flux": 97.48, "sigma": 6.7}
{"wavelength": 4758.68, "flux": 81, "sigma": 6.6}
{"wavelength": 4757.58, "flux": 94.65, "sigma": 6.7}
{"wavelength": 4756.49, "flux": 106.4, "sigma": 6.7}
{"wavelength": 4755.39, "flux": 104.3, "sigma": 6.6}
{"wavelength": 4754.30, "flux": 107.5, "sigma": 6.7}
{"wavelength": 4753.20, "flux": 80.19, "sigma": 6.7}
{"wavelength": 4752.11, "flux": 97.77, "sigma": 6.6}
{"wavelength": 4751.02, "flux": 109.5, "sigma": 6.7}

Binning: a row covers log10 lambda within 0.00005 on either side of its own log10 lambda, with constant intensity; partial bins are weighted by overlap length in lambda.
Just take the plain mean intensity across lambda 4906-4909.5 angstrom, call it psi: 115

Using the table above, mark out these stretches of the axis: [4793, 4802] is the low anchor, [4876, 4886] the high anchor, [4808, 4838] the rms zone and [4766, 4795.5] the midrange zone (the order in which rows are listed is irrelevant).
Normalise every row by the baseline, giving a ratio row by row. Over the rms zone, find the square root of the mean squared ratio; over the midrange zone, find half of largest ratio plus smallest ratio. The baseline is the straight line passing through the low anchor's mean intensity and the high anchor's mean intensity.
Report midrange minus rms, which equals -0.12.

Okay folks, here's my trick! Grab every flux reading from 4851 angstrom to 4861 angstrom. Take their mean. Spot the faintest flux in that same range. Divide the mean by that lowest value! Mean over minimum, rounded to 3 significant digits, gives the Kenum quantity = 1.11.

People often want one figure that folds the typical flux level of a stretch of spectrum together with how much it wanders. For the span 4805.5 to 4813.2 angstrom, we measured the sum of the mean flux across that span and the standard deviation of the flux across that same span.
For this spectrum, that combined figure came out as 99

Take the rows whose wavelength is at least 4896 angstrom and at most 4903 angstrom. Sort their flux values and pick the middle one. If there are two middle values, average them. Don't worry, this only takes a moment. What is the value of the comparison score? 104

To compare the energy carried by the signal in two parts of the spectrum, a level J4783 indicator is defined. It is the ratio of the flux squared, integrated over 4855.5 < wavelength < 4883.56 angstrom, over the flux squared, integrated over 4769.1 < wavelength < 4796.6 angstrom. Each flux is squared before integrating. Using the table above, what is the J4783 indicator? 1.42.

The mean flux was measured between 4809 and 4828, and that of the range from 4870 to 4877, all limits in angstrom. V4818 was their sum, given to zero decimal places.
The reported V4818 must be 187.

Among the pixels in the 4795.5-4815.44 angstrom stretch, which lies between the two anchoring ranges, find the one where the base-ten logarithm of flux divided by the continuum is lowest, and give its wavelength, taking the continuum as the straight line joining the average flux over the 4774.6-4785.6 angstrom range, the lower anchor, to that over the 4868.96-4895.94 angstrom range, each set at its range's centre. 4807.14 angstrom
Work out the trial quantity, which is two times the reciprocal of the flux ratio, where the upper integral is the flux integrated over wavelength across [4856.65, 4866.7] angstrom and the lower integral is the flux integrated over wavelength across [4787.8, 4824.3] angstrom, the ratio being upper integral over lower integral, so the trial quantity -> 7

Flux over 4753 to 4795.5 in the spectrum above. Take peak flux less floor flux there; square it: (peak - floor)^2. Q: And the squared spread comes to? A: 2137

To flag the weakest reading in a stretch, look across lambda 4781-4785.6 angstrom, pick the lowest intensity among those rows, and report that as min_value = 61.27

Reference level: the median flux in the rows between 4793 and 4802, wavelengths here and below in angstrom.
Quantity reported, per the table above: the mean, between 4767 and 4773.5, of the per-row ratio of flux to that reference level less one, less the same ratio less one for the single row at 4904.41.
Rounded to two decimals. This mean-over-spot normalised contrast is -0.06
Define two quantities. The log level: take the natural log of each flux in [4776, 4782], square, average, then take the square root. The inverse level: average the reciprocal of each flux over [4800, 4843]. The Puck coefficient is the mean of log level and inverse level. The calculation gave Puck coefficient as 2.13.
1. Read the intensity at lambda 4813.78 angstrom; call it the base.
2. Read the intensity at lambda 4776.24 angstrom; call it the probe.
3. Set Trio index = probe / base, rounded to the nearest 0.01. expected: 0.70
